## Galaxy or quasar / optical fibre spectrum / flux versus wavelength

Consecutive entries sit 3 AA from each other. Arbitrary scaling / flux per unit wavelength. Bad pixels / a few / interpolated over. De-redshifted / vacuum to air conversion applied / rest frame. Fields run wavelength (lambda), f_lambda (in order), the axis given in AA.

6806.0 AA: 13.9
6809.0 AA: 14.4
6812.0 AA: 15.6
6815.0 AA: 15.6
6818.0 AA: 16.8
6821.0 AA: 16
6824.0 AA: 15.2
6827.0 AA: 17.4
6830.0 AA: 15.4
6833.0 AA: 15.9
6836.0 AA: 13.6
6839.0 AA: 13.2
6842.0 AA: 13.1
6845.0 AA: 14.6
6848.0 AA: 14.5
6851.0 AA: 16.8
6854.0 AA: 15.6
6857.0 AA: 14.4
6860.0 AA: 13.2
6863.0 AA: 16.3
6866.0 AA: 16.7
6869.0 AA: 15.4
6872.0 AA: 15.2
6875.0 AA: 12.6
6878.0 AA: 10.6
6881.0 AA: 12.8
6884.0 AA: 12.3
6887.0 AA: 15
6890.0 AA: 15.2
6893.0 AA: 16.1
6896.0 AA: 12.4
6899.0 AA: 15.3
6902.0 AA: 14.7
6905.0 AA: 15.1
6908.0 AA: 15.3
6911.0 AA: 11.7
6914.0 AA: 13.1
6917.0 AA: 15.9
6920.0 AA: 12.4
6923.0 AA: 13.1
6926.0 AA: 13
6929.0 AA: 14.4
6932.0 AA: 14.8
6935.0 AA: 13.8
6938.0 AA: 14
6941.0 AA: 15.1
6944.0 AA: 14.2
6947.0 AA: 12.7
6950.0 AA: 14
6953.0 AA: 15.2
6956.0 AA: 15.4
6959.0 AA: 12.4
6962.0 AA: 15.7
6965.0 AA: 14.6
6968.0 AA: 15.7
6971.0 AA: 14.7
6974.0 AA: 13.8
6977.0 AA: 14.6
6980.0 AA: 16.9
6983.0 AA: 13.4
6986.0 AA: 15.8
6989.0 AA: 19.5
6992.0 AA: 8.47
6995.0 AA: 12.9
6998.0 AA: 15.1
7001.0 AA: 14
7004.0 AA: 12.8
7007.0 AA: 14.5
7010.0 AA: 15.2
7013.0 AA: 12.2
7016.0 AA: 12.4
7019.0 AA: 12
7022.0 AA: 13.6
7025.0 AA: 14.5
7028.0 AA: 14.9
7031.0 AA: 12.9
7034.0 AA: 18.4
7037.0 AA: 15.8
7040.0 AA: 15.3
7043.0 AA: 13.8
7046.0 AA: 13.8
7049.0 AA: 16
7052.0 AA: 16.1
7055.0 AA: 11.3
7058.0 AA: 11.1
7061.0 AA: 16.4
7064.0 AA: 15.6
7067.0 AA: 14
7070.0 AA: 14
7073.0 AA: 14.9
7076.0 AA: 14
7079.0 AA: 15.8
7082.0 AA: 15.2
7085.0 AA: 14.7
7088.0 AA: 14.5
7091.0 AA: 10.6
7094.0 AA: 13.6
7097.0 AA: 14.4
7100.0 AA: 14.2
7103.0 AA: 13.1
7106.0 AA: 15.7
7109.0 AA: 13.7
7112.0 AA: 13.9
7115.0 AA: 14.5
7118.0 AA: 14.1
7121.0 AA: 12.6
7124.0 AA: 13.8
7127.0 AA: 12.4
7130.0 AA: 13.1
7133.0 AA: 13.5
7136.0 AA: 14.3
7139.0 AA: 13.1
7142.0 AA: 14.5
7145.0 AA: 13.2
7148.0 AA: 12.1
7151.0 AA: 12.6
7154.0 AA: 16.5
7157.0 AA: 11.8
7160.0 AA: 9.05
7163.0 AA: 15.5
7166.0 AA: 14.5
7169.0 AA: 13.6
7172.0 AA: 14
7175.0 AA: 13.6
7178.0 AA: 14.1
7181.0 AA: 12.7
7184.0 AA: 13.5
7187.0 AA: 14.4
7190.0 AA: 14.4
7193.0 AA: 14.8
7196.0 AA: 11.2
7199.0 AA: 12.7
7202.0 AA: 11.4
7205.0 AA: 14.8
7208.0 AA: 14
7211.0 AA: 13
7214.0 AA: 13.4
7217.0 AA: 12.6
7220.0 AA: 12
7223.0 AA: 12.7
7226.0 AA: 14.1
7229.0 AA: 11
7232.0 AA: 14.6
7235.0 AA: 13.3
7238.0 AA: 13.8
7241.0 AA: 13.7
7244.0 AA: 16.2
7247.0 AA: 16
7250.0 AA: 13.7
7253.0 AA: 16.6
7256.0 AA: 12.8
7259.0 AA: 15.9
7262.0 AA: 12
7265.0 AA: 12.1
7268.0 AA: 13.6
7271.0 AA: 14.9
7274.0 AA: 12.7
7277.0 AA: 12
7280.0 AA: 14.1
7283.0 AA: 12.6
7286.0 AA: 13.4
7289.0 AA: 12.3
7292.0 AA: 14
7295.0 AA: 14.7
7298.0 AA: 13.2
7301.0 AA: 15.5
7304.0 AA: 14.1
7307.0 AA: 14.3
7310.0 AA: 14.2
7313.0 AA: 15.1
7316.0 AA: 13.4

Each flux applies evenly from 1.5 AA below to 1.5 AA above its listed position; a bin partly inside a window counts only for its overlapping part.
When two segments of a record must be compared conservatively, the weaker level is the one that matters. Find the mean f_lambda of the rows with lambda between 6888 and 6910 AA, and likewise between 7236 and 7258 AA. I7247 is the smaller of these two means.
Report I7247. 14.7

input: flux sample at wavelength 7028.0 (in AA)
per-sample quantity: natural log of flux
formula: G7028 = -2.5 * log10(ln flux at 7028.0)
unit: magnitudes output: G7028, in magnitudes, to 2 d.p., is -1.08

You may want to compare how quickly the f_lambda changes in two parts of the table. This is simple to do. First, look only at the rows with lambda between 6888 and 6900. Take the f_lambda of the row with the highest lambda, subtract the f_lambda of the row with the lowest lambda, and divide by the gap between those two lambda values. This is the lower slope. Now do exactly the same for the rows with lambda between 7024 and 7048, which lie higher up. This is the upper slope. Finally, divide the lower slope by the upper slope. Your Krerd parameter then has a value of -0.3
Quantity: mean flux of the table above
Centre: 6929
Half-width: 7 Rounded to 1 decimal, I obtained 13.8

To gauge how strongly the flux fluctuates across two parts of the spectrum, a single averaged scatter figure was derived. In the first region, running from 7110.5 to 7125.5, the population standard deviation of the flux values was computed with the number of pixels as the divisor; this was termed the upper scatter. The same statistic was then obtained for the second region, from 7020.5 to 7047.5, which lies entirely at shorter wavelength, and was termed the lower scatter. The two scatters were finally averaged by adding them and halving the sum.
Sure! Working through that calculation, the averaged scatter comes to 1.1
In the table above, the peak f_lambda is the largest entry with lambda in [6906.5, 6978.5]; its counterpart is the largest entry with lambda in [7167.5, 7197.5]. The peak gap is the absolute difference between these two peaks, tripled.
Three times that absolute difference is 3.3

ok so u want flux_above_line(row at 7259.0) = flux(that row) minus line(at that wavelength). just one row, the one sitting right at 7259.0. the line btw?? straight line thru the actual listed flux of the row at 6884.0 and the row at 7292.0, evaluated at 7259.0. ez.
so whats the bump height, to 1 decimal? 2.0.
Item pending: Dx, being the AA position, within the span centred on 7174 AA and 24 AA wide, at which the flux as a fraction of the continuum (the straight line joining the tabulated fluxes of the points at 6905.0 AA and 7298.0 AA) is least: 7181.0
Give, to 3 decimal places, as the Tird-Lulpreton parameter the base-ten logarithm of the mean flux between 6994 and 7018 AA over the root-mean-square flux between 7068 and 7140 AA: -0.010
